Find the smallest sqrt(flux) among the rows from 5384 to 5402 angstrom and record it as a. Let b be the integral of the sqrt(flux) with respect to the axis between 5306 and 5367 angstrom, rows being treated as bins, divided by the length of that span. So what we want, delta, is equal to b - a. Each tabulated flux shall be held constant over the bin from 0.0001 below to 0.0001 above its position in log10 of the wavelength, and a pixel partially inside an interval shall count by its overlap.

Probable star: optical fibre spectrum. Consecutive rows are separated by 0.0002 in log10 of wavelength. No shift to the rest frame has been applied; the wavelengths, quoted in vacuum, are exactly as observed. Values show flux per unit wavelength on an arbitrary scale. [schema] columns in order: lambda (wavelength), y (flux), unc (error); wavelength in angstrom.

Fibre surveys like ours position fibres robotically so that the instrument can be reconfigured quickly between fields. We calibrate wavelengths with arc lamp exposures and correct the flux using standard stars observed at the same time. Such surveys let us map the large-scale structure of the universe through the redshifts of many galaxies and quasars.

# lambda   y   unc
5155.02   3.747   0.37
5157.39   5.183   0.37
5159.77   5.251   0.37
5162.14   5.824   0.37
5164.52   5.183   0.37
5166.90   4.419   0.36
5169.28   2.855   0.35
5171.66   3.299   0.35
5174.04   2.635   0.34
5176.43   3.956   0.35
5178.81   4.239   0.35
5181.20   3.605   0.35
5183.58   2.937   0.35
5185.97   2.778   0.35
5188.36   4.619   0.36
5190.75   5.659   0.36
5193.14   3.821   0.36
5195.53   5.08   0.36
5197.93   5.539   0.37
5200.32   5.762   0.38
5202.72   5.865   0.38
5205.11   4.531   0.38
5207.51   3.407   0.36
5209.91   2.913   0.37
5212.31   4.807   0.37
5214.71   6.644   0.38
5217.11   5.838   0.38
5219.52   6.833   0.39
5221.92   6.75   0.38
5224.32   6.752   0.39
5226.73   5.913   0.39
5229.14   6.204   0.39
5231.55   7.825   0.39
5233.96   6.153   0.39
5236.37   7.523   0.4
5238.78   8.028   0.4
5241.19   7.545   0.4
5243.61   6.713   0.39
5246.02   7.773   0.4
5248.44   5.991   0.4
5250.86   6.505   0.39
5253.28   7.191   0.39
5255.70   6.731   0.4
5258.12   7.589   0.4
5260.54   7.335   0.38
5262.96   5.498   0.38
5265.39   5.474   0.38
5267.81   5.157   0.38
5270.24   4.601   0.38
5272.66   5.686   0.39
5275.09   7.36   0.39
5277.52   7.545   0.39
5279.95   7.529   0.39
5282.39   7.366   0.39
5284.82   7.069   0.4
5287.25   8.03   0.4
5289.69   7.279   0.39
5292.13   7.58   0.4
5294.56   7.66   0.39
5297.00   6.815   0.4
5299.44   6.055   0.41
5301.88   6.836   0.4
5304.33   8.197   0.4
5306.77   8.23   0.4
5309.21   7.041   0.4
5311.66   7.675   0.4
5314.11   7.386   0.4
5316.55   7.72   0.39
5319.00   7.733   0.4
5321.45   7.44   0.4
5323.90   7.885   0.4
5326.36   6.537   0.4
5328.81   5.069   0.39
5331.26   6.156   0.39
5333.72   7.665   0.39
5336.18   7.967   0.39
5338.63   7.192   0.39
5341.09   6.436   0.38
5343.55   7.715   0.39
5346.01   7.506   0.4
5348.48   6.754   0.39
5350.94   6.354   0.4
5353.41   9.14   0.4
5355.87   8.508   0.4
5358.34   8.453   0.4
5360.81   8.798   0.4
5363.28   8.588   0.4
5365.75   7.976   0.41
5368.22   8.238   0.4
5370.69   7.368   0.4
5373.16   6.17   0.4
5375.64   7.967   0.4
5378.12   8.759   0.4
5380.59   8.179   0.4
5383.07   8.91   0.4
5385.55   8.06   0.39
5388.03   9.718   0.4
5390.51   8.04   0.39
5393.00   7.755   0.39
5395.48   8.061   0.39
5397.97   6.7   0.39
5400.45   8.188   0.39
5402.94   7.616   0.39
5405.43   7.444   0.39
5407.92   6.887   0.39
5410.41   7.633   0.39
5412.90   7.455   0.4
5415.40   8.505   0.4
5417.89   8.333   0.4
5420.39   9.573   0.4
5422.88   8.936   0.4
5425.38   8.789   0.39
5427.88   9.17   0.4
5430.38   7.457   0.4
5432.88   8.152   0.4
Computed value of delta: 0.1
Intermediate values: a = 2.6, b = 2.74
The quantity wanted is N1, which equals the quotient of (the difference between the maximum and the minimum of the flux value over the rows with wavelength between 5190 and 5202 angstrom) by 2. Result 0.97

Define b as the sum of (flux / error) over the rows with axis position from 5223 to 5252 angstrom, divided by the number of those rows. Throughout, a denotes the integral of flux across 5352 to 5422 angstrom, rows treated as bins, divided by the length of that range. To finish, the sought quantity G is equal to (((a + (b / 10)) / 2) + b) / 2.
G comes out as 11.2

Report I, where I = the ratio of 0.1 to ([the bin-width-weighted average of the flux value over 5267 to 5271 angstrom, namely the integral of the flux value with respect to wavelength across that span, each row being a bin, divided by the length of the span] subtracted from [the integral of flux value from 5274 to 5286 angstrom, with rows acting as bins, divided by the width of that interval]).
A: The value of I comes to 0.04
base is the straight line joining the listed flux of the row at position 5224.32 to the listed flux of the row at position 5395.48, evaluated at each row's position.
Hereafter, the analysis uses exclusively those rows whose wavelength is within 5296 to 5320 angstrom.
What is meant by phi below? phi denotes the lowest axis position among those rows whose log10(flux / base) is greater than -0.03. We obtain 5304.33 angstrom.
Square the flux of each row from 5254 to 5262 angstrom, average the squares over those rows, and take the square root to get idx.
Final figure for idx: 7.2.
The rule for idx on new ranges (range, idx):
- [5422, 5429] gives 9.0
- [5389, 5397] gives 8.0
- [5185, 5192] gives 4.5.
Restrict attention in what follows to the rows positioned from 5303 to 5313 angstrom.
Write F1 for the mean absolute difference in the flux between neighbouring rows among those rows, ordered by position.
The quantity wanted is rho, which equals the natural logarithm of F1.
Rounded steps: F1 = 0.6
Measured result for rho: -0.48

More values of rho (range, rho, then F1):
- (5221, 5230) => -0.97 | 0.4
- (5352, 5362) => -1.07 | 0.3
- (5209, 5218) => 0.41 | 1.5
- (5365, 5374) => -0.25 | 0.8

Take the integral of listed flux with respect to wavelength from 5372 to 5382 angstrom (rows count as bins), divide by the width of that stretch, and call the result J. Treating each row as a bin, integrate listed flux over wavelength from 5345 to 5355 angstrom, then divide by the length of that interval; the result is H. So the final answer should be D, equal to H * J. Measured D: 58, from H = 7.5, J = 7.8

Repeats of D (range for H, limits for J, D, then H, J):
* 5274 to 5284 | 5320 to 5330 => 50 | 7.4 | 6.8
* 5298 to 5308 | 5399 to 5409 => 55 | 7.3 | 7.5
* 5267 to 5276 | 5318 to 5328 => 41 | 5.7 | 7.3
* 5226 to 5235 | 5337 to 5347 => 48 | 6.6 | 7.2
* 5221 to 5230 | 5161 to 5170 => 30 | 6.4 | 4.7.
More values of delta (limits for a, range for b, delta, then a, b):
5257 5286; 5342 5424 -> 0.7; 2.1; 2.82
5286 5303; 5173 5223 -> -0.3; 2.5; 2.14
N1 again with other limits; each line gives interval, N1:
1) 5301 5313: 0.70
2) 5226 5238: 0.96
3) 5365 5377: 1.03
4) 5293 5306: 1.07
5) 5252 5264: 1.05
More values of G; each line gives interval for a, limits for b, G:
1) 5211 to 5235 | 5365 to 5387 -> 12.0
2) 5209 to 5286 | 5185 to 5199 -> 8.3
